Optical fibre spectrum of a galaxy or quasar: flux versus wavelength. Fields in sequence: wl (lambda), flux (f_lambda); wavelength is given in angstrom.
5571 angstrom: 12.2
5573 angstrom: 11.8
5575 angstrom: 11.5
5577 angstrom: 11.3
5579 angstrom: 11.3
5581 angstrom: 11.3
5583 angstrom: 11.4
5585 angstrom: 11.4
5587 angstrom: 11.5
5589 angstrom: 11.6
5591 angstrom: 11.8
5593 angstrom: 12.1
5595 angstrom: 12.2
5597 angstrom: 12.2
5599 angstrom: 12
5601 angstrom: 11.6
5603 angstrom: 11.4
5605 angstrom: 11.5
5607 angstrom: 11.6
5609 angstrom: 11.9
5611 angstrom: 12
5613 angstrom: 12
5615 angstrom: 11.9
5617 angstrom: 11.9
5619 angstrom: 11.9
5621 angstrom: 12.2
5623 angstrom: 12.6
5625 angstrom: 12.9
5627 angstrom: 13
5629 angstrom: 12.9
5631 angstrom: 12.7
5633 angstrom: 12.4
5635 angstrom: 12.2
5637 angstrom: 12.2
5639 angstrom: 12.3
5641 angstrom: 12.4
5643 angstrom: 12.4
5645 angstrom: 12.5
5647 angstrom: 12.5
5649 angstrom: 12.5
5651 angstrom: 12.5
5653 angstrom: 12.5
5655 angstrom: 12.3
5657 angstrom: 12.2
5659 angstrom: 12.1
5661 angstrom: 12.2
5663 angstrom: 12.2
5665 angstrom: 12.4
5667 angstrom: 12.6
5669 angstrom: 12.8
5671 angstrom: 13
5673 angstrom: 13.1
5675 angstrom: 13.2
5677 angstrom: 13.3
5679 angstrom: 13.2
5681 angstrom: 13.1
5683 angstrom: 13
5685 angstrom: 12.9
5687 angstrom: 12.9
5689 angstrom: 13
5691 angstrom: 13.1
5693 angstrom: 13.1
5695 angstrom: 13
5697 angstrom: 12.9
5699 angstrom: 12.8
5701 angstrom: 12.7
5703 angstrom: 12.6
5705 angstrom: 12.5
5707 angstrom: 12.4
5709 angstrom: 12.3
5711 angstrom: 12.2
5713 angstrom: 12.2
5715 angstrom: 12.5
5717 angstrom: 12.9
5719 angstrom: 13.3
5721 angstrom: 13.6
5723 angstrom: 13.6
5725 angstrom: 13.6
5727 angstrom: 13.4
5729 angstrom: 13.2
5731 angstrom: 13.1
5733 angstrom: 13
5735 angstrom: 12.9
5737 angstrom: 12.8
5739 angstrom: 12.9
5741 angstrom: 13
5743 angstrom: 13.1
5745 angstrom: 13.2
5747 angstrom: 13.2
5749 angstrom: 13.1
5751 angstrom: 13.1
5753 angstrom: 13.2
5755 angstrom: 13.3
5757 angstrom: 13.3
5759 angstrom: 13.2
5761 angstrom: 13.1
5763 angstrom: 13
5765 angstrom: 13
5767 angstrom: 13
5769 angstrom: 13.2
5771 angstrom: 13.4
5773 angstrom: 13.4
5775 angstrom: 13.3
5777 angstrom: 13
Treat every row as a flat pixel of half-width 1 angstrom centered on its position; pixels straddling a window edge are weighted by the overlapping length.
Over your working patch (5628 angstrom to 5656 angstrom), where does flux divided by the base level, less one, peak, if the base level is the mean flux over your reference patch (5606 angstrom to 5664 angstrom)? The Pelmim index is 5629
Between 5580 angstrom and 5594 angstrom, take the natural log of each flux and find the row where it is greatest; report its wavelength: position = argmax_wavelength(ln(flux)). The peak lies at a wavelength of 5593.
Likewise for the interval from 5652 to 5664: 5653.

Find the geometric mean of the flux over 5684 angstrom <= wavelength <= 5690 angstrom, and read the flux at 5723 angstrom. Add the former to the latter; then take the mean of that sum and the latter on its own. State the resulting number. 20.1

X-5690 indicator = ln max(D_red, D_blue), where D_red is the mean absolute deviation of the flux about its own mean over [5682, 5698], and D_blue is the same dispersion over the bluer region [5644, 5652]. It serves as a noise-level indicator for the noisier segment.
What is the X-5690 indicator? -2.72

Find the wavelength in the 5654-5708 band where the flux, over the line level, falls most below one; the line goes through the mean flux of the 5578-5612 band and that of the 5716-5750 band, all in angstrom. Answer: 5707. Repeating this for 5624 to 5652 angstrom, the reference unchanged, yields 5637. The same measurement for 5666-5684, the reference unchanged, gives 5667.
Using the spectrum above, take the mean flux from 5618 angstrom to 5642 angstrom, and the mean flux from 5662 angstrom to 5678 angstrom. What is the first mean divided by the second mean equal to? 0.97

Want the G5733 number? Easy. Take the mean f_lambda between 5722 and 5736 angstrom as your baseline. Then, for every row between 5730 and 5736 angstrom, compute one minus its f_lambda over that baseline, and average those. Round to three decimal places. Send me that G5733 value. 0.019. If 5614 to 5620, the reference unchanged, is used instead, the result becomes 0.102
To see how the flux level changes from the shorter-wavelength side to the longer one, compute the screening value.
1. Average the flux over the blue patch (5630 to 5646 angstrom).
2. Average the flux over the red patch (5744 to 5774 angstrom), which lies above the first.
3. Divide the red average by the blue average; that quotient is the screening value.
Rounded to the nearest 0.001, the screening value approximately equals 1.064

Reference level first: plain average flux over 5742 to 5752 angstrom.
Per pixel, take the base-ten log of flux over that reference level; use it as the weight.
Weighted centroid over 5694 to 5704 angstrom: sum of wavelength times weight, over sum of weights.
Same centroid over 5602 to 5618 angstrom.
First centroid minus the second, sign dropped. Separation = 90.9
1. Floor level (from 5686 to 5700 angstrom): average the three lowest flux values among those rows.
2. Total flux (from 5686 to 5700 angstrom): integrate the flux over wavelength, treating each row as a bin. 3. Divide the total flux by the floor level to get 14.1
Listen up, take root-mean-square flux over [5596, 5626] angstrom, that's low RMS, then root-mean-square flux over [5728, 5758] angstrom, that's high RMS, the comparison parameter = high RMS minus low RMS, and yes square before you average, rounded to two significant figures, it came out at 1.1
